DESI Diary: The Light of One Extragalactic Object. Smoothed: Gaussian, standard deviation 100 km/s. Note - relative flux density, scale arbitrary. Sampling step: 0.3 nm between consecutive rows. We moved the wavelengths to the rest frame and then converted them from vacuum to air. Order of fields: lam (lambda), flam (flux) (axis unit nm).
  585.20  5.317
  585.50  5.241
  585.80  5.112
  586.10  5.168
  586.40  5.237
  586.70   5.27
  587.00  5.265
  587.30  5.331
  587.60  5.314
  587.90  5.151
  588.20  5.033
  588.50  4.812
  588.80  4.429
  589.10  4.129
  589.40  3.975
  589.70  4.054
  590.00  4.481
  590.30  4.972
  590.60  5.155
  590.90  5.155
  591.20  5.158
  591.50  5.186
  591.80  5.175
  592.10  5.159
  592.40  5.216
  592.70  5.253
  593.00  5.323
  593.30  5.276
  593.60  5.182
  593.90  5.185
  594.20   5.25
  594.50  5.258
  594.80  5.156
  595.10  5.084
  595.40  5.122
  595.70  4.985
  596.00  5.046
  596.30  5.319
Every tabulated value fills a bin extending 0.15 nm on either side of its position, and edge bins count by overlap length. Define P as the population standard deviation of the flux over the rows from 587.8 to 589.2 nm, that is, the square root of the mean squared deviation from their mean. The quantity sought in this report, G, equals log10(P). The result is -0.4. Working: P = 0.38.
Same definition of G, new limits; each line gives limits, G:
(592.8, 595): -1.3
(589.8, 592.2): -0.6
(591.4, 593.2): -1.3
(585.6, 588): -1.1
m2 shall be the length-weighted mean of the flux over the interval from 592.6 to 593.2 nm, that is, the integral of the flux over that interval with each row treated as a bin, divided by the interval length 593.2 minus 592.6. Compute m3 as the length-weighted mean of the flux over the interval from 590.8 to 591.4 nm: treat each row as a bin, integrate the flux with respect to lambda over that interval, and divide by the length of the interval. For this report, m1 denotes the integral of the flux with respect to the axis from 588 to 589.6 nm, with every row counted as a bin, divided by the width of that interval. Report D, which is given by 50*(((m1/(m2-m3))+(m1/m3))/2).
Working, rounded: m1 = 4.48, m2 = 5.29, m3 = 5.16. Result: 878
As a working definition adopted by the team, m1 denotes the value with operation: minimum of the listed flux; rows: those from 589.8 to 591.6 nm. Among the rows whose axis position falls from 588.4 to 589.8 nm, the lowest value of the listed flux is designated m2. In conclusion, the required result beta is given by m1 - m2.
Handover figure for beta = 0.5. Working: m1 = 4.481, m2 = 3.975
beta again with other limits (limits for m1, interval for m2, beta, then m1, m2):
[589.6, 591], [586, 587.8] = -1.1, 4.054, 5.168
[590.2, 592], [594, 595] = -0.2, 4.972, 5.156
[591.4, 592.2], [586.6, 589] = 0.7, 5.159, 4.429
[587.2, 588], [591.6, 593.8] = 0.0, 5.151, 5.159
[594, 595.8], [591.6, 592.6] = -0.2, 4.985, 5.159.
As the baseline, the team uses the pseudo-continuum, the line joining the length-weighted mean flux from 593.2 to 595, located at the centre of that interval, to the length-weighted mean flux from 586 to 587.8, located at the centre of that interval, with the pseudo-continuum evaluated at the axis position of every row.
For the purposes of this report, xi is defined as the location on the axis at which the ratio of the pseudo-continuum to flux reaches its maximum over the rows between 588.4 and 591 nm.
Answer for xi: 589.40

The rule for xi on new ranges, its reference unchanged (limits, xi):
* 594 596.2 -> 595.70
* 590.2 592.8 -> 590.30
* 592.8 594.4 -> 593.60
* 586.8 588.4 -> 588.20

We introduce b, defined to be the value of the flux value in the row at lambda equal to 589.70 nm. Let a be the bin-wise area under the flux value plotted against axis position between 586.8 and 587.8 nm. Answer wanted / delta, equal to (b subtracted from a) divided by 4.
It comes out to 0.31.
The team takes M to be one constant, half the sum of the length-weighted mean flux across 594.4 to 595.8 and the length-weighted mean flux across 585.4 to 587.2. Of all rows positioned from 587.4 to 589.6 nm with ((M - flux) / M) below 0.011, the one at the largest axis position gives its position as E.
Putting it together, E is 587.90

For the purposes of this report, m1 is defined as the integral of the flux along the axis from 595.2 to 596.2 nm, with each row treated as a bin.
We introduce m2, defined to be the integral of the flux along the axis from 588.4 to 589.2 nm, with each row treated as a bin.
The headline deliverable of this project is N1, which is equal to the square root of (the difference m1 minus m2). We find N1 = 1.23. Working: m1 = 5.07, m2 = 3.56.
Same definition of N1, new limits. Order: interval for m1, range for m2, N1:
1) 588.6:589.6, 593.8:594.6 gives 0.13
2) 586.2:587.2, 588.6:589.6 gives 1.03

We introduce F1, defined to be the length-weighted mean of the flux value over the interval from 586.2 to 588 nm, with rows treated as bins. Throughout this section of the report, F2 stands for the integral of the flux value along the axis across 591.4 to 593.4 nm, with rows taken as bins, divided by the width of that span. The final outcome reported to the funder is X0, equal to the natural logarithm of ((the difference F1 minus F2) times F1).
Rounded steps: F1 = 5.26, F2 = 5.2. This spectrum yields -1.7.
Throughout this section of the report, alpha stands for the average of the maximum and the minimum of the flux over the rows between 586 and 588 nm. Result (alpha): 5.2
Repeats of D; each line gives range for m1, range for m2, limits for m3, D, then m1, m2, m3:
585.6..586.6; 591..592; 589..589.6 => 147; 5.18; 5.17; 4.05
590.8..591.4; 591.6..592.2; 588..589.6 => 217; 5.16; 5.17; 4.48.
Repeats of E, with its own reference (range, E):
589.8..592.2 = 592.10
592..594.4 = 594.20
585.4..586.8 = 586.70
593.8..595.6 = 595.40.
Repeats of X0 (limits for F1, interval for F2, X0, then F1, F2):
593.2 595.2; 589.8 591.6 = 0.1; 5.20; 5.0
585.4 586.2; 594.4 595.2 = -3.8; 5.17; 5.2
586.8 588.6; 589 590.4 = 1.5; 5.16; 4.3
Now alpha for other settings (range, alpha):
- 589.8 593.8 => 4.9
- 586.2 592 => 4.7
